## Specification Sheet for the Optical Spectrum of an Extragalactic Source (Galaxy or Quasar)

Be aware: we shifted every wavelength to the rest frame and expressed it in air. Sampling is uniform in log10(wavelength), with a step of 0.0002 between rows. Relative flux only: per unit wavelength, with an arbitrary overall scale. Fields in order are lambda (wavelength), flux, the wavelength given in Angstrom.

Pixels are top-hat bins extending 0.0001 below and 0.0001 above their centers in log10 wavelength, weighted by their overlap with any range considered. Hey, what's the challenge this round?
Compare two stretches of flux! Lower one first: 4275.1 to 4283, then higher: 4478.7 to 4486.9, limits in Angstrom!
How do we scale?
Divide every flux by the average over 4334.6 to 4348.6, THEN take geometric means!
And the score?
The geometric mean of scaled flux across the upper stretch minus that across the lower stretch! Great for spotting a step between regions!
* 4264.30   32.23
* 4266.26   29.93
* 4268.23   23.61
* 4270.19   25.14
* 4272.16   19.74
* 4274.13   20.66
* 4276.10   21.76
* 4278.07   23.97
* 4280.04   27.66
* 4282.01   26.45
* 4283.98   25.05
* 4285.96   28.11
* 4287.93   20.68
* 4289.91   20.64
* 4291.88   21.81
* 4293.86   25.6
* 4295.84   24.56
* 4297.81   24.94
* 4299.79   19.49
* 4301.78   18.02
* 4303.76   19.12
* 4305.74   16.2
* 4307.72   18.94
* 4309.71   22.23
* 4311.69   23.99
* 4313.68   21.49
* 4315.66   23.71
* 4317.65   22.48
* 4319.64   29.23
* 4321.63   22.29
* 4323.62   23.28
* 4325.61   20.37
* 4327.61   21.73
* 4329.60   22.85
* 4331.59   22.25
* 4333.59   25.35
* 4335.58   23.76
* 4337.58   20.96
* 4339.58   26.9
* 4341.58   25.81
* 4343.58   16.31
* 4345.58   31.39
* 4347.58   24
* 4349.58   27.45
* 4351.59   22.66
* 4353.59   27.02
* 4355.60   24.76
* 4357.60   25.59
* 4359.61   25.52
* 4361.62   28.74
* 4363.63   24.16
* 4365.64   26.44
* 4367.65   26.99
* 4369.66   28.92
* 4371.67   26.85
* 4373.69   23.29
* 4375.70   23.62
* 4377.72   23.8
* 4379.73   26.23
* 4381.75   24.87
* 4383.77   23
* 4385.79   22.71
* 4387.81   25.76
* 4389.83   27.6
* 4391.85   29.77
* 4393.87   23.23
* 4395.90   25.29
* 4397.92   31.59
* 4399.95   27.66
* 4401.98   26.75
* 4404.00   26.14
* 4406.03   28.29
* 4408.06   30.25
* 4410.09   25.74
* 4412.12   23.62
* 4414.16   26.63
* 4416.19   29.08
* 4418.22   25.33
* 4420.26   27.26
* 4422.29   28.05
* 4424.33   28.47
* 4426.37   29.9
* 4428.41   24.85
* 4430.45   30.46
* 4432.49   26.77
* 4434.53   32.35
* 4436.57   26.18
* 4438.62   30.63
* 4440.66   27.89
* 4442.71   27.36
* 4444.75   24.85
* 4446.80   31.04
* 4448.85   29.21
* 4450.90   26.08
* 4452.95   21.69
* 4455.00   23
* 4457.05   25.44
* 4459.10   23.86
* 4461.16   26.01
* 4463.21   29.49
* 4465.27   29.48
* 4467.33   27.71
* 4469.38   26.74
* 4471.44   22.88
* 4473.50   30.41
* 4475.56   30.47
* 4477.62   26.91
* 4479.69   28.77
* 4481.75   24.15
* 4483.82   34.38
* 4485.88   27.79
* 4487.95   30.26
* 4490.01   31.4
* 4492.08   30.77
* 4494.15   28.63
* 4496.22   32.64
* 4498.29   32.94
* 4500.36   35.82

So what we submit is 0.15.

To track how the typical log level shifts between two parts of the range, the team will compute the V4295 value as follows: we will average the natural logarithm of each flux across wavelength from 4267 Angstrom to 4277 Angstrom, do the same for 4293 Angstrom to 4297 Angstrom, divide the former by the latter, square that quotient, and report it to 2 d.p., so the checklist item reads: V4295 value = 0.92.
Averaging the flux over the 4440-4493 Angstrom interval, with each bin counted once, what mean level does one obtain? 28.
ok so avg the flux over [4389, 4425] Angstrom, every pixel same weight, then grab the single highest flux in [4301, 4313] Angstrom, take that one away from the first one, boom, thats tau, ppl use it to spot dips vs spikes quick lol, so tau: 3.3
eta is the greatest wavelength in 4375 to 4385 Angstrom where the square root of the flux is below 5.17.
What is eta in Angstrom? 4383.77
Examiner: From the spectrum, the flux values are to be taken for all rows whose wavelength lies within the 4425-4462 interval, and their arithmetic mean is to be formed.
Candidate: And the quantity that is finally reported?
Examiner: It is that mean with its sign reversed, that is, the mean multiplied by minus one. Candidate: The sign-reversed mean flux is -27.1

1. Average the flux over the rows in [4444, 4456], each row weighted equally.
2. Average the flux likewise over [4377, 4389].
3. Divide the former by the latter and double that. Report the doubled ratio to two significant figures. 2.1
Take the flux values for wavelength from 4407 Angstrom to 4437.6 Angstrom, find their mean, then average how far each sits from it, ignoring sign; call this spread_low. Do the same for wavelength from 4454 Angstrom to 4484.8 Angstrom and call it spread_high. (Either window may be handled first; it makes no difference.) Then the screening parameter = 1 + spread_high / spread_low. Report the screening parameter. 2.3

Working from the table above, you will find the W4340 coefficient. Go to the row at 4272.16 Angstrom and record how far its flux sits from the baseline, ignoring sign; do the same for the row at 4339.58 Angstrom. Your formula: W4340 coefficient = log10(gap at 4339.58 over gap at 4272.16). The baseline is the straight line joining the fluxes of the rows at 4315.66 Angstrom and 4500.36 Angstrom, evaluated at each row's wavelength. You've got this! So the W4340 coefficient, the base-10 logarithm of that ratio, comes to 0.16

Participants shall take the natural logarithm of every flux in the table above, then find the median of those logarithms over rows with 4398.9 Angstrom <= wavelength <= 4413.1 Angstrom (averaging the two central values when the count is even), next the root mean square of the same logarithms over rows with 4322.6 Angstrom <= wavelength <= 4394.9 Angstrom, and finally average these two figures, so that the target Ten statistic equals 3.247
